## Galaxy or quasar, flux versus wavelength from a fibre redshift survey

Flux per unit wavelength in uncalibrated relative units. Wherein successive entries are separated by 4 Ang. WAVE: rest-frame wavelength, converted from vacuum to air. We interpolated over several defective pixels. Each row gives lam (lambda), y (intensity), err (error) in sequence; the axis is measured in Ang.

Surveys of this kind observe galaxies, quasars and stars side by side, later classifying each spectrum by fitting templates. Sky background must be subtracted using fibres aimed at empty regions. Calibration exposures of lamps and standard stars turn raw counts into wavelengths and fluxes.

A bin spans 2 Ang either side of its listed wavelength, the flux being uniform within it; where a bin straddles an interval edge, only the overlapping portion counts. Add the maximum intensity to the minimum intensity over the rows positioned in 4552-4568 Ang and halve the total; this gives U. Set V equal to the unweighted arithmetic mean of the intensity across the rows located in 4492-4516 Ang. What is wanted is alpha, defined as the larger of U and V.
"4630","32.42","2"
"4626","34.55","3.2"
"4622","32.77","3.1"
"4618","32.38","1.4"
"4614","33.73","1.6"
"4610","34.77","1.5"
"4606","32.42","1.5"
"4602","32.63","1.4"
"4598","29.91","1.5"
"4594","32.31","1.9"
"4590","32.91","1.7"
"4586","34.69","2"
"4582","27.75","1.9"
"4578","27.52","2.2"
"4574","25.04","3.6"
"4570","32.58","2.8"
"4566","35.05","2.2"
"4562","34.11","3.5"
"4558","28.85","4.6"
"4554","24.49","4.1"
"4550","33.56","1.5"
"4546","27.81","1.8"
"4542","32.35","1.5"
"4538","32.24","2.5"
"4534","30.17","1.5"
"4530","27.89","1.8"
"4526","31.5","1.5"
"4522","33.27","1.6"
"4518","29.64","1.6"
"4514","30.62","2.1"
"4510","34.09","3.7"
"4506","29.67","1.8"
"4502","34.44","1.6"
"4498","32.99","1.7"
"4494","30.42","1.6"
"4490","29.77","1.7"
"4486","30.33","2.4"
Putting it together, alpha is 32.0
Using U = 29.8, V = 32.0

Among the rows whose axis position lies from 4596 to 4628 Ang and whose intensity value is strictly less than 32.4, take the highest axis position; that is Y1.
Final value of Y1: 4618 Ang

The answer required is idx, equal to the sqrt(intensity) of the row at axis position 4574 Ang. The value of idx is 5.00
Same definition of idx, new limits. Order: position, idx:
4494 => 5.52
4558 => 5.37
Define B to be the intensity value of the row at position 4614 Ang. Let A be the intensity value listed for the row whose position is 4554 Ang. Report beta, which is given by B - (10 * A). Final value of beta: -211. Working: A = 24.49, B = 33.73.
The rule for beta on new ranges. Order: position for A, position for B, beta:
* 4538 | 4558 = -294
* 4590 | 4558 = -300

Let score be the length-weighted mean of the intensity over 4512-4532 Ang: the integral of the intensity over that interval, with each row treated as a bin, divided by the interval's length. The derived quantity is 30.6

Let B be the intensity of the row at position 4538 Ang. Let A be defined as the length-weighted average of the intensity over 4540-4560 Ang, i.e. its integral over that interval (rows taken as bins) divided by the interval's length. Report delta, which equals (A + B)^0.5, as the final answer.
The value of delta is 7.85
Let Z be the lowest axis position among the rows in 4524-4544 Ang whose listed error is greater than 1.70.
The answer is 4530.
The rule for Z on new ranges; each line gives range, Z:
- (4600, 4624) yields 4622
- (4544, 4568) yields 4546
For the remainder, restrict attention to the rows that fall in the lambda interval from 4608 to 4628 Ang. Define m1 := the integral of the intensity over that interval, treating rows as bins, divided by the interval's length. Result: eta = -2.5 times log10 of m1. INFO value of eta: -3.82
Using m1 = 33.6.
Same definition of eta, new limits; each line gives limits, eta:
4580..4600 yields -3.75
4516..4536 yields -3.71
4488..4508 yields -3.74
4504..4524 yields -3.74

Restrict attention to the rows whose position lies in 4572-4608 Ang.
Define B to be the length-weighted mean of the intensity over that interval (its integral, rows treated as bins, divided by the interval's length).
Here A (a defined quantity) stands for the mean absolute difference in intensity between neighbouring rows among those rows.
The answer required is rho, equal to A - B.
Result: -28.4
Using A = 2.17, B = 30.6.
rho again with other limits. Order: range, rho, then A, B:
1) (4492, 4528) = -29.0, 2.88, 31.8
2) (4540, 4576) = -25.4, 4.99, 30.4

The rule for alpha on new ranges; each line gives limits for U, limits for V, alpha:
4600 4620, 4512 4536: 33.6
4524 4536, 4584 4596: 33.3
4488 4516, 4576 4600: 32.1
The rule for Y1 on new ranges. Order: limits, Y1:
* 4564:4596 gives 4594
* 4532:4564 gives 4558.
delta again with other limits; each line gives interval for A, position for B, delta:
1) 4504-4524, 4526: 7.93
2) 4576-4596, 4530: 7.68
